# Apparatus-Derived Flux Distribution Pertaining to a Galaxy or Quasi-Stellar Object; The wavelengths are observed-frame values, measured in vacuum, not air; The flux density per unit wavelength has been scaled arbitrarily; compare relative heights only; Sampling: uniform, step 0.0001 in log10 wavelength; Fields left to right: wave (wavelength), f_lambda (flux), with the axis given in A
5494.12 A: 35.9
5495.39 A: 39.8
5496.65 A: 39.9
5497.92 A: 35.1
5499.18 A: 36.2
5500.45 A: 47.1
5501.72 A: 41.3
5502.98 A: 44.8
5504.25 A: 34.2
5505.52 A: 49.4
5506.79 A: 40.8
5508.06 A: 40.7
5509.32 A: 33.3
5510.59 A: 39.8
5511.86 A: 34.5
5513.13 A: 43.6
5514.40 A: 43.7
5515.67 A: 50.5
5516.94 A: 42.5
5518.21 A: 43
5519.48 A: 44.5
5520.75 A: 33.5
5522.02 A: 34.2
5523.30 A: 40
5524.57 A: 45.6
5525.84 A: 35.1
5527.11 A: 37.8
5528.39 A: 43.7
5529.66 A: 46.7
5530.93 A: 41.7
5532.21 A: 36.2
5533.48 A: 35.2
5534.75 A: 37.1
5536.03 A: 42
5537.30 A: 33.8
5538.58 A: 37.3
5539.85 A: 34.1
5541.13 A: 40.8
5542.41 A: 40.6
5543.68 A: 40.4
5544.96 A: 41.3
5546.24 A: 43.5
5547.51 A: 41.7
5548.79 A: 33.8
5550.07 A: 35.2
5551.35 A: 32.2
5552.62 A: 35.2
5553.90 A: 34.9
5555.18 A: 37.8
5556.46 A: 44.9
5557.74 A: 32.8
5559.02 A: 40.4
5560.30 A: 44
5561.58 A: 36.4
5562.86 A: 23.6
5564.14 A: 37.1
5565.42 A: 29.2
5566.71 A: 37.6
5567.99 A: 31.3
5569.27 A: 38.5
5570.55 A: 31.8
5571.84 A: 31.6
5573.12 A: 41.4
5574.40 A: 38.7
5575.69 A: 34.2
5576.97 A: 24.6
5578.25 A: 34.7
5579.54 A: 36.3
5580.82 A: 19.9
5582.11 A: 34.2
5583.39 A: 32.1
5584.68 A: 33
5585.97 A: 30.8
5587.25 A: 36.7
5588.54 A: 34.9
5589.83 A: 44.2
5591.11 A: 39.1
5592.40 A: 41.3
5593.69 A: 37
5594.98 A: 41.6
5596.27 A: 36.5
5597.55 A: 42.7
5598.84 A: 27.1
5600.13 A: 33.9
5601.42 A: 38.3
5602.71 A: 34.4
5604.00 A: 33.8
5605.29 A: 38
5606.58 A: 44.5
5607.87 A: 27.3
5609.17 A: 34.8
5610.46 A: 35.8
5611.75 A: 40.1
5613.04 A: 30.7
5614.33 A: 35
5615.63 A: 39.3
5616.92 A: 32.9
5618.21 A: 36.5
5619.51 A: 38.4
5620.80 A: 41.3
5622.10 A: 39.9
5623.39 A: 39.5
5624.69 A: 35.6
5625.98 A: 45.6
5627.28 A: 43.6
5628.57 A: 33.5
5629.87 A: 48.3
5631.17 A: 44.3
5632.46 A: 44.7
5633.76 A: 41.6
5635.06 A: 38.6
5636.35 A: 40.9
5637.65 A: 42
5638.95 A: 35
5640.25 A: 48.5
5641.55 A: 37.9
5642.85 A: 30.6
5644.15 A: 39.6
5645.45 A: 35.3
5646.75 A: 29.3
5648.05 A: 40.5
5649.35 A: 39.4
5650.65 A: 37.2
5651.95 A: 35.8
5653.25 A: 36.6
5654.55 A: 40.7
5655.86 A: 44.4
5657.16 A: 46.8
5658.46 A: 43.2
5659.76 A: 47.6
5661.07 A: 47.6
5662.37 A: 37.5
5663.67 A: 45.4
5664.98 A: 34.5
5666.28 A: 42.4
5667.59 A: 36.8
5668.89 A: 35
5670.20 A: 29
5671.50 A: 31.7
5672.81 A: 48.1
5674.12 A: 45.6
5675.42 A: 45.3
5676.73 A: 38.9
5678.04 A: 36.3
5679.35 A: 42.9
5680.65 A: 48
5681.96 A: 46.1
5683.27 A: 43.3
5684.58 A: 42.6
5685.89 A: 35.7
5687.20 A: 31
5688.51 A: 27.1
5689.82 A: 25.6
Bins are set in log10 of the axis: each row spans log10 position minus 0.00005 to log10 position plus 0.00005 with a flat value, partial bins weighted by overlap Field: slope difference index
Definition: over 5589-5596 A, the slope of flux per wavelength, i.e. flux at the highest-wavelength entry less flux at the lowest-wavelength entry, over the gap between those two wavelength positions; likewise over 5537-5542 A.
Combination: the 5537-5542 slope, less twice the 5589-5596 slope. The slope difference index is 2.8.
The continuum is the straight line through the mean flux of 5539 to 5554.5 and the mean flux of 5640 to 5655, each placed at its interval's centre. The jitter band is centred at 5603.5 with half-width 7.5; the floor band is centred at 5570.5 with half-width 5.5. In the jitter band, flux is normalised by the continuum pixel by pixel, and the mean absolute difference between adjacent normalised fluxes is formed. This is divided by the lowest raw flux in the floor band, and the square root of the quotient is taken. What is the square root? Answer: 0.078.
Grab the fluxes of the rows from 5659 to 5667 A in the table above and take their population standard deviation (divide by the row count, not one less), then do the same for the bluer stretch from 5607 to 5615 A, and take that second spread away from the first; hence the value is 1.0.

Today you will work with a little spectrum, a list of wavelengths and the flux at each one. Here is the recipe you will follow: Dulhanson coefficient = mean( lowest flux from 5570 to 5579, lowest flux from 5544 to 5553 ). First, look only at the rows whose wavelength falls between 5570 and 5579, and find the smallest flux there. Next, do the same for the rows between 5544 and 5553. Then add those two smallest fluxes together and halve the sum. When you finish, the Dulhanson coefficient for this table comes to 28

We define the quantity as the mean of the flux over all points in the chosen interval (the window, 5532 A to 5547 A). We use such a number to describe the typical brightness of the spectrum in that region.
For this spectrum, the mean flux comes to 39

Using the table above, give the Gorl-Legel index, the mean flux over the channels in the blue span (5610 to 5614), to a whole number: 36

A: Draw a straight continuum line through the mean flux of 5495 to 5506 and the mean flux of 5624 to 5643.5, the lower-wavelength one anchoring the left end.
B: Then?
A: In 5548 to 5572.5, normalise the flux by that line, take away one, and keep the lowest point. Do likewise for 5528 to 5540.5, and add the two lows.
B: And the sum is -0.6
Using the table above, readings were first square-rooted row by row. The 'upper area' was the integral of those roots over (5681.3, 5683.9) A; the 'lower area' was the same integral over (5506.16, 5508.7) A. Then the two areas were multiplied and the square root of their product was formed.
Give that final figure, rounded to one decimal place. 16.8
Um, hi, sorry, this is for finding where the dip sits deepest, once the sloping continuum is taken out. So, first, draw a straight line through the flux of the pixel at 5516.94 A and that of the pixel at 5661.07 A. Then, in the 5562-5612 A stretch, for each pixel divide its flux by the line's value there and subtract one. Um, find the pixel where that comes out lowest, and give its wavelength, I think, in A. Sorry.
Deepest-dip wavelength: 5580.82 A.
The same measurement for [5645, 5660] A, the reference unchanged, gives 5646.75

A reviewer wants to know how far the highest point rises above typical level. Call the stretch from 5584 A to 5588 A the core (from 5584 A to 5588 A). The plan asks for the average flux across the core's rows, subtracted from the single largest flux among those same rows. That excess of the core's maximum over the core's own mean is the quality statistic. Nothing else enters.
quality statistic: 3.2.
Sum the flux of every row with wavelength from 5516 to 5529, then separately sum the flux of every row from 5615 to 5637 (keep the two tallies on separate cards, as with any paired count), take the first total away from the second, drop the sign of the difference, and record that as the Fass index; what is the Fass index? 285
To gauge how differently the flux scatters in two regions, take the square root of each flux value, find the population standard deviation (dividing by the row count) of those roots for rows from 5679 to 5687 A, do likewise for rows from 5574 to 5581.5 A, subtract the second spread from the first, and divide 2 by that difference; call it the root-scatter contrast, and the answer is -6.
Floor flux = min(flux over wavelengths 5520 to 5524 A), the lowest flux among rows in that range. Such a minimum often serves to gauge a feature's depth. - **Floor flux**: 33.5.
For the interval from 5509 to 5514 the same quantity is 33.3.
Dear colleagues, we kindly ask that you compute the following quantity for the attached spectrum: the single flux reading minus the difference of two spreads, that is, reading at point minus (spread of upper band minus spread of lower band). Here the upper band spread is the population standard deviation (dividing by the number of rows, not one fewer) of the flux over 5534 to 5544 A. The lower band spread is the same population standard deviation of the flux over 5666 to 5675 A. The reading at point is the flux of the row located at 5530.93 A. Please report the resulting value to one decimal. 45.4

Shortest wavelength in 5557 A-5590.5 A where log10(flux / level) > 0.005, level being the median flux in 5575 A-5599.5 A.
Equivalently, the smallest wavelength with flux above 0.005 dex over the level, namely 5559.02 A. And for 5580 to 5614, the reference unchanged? 5587.25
